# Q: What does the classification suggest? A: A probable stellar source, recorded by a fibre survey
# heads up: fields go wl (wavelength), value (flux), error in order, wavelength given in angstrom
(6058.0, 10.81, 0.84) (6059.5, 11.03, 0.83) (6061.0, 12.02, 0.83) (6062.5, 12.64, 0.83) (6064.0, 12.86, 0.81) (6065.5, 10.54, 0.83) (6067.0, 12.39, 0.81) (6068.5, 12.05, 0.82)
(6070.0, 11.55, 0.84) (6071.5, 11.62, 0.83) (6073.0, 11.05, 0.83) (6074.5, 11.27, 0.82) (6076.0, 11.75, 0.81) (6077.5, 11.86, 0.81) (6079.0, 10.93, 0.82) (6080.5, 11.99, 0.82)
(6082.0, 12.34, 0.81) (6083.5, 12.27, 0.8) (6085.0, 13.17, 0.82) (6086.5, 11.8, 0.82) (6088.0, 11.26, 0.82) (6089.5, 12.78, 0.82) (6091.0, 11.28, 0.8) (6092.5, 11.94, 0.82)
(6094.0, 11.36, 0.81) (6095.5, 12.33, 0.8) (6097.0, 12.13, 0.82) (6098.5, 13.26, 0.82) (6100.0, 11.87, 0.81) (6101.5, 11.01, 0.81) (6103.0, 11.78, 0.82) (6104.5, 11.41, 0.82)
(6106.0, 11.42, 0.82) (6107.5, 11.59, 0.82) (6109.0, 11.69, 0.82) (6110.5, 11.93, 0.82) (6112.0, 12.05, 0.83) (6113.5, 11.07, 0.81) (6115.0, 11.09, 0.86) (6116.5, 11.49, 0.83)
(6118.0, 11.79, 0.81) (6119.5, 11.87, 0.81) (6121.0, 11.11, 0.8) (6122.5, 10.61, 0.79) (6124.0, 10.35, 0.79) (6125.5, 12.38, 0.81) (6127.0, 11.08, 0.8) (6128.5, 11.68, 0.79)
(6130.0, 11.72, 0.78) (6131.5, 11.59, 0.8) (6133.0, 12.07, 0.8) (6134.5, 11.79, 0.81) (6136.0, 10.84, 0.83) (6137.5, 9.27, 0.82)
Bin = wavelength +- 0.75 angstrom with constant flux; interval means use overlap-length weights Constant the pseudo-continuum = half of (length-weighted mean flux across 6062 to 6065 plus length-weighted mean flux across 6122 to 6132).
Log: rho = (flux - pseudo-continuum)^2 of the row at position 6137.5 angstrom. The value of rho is 7.3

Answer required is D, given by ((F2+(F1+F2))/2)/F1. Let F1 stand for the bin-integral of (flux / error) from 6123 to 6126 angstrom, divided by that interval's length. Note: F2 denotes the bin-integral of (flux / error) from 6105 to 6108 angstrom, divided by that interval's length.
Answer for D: 1.50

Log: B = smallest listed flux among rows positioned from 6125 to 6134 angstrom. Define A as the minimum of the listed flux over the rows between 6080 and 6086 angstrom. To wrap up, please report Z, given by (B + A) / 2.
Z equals 11.5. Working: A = 11.99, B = 11.08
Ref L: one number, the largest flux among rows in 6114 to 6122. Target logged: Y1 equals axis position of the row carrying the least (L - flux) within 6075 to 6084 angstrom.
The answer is 6082.0 angstrom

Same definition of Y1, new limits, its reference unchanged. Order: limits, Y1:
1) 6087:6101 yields 6098.5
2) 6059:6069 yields 6064.0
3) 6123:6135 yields 6125.5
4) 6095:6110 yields 6098.5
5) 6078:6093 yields 6085.0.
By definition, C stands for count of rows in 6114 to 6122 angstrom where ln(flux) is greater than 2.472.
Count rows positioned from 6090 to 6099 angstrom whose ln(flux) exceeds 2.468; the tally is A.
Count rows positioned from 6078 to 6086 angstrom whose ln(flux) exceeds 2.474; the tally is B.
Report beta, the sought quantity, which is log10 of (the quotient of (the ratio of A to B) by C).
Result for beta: 0.00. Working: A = 4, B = 4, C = 1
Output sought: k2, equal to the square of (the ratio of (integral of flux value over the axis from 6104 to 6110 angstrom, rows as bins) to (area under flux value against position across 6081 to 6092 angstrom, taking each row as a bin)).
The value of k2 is 0.27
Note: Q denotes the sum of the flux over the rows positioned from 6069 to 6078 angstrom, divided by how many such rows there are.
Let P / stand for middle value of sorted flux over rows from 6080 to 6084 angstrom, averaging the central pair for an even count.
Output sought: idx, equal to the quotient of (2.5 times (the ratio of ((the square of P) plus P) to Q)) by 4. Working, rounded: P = 12.3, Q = 11.5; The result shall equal 8.84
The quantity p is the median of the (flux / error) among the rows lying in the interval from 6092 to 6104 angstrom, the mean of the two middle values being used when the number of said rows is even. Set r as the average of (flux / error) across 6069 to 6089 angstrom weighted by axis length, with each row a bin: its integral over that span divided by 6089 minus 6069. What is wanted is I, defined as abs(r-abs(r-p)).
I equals 14.1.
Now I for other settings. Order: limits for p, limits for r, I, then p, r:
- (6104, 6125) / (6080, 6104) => 13.9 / 13.9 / 14.8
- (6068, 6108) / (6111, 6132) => 13.9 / 14.4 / 14.1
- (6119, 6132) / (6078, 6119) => 14.4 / 14.5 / 14.5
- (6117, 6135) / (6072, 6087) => 14.5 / 14.6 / 14.5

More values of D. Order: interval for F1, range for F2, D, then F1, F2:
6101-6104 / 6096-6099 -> 1.60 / 14.0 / 15.4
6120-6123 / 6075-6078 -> 1.55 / 13.8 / 14.5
